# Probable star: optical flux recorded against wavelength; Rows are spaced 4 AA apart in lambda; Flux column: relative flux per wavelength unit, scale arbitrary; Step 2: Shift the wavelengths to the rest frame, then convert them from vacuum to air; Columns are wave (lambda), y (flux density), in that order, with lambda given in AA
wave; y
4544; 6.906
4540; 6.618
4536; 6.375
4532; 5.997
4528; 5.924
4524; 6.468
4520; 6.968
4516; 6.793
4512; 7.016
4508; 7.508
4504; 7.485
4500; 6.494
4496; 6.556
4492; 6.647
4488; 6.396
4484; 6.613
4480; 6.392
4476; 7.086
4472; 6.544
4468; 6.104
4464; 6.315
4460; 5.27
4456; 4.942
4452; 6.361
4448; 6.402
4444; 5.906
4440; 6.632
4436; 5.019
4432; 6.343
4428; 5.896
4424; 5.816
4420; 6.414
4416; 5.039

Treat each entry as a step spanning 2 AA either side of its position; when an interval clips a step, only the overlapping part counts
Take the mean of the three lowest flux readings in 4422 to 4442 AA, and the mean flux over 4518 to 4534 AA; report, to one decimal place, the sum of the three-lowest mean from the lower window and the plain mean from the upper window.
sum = 11.9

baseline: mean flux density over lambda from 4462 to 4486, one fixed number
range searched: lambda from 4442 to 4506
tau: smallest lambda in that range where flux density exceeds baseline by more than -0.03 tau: 4472 AA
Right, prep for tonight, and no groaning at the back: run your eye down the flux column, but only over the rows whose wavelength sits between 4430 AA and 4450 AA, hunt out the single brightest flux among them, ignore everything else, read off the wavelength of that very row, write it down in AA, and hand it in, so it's 4440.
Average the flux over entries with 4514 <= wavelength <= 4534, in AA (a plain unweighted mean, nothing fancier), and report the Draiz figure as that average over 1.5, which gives 4.29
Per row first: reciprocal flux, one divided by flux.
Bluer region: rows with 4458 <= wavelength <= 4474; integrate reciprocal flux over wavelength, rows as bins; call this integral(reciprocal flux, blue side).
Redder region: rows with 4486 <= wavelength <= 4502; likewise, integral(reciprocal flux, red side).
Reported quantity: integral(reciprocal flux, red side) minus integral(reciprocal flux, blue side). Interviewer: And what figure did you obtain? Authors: -0.21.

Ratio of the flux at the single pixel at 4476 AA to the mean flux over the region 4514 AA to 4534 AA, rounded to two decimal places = 1.10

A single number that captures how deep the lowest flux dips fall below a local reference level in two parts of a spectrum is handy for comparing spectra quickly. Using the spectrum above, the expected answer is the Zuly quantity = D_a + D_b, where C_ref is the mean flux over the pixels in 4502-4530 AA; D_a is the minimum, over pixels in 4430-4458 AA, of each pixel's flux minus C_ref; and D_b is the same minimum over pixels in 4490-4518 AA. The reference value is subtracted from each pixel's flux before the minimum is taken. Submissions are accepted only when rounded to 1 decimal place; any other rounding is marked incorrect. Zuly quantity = -2.3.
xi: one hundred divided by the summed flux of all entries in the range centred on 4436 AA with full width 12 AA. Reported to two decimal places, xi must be 5.56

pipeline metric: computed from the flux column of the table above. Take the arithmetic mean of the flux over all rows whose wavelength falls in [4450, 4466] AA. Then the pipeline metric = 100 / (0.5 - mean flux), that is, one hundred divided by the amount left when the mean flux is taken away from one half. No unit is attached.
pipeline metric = -19.1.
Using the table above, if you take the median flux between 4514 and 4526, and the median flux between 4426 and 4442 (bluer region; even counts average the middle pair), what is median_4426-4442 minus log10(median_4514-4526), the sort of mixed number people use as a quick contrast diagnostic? 5.29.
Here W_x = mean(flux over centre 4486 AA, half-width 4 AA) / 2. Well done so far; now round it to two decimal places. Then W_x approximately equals 3.25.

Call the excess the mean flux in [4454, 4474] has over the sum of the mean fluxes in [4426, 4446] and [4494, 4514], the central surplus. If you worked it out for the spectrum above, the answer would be -7.14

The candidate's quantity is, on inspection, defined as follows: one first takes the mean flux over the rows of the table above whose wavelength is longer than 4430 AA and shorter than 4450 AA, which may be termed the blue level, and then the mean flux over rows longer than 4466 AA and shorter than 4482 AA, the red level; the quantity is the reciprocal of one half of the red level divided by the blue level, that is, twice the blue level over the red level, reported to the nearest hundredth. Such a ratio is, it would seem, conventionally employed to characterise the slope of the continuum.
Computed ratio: 1.86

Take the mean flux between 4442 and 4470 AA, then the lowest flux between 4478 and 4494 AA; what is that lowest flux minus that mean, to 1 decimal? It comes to 0.5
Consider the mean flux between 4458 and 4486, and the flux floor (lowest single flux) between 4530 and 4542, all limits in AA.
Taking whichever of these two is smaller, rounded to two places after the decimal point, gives 6.00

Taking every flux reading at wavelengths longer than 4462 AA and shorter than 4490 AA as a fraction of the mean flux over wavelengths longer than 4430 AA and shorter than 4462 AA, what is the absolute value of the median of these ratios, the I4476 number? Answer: 1.09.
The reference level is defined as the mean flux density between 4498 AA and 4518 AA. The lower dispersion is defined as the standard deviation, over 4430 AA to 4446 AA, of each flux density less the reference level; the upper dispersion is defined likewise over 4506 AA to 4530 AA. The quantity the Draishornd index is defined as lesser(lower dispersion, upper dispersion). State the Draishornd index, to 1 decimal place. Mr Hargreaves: 0.5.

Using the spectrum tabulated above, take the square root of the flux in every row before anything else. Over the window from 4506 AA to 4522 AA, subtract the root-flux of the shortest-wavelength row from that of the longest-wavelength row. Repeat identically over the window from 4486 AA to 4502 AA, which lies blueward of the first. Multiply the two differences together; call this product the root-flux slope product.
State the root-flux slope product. -0.002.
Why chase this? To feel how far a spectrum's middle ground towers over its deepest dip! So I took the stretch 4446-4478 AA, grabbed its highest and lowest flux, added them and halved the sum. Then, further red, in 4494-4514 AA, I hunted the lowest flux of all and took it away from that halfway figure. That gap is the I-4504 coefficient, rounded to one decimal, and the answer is -0.5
